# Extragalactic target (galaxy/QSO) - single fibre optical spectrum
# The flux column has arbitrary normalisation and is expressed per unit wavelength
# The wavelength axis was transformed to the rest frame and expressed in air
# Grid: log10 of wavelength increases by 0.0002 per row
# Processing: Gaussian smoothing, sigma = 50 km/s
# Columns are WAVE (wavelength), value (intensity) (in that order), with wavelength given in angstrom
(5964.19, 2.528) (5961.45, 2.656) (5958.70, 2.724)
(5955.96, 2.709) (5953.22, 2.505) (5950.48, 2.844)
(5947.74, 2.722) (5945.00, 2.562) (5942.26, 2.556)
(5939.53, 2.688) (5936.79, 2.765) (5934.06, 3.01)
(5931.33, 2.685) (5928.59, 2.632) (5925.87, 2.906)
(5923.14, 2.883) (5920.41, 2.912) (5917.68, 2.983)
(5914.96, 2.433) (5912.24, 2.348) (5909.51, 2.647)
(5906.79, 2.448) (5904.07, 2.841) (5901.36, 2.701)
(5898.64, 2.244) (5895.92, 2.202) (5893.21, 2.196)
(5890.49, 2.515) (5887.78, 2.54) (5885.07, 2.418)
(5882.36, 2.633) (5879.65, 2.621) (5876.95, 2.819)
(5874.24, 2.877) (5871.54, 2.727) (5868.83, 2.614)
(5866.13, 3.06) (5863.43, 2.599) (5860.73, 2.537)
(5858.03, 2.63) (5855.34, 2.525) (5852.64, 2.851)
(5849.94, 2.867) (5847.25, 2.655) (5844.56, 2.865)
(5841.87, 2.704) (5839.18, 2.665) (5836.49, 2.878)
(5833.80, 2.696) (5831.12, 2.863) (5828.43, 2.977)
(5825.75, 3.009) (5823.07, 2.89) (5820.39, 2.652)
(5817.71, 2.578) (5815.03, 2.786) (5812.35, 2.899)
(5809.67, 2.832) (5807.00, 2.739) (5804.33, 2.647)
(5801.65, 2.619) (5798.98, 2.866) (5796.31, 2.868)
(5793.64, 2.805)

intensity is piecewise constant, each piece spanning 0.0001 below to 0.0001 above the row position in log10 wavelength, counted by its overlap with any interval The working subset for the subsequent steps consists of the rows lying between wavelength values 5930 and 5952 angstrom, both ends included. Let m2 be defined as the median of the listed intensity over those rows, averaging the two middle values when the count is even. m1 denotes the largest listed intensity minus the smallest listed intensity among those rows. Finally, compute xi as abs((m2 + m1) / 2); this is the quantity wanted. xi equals 1.58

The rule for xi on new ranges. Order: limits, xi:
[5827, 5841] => 1.59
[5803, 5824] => 1.54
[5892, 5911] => 1.55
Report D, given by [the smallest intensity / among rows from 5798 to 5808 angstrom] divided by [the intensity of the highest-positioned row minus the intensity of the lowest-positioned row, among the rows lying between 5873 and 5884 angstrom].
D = -10.7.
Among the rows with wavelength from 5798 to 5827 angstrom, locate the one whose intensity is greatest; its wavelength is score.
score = 5825.75 angstrom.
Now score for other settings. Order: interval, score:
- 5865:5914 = 5866.13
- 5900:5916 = 5904.07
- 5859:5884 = 5866.13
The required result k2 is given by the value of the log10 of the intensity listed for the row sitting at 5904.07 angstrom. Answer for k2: 0.453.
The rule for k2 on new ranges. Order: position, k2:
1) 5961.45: 0.424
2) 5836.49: 0.459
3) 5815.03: 0.445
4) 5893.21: 0.342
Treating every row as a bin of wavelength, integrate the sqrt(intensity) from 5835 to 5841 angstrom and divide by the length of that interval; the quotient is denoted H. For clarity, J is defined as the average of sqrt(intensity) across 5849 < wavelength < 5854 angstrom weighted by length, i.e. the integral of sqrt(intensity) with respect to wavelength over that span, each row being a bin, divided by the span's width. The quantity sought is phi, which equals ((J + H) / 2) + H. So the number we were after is 3.34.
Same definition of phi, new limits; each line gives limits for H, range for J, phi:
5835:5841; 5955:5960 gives 3.32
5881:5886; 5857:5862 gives 3.19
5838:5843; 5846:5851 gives 3.29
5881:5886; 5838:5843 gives 3.21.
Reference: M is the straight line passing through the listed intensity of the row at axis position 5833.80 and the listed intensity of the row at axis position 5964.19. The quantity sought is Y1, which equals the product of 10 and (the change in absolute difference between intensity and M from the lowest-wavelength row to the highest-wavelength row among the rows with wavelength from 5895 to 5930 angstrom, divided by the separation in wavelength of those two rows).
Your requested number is -0.11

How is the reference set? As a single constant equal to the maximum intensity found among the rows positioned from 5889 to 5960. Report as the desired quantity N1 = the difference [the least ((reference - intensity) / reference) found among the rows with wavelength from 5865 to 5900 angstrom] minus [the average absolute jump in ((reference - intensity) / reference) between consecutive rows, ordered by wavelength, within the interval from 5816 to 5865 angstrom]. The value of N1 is -0.063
